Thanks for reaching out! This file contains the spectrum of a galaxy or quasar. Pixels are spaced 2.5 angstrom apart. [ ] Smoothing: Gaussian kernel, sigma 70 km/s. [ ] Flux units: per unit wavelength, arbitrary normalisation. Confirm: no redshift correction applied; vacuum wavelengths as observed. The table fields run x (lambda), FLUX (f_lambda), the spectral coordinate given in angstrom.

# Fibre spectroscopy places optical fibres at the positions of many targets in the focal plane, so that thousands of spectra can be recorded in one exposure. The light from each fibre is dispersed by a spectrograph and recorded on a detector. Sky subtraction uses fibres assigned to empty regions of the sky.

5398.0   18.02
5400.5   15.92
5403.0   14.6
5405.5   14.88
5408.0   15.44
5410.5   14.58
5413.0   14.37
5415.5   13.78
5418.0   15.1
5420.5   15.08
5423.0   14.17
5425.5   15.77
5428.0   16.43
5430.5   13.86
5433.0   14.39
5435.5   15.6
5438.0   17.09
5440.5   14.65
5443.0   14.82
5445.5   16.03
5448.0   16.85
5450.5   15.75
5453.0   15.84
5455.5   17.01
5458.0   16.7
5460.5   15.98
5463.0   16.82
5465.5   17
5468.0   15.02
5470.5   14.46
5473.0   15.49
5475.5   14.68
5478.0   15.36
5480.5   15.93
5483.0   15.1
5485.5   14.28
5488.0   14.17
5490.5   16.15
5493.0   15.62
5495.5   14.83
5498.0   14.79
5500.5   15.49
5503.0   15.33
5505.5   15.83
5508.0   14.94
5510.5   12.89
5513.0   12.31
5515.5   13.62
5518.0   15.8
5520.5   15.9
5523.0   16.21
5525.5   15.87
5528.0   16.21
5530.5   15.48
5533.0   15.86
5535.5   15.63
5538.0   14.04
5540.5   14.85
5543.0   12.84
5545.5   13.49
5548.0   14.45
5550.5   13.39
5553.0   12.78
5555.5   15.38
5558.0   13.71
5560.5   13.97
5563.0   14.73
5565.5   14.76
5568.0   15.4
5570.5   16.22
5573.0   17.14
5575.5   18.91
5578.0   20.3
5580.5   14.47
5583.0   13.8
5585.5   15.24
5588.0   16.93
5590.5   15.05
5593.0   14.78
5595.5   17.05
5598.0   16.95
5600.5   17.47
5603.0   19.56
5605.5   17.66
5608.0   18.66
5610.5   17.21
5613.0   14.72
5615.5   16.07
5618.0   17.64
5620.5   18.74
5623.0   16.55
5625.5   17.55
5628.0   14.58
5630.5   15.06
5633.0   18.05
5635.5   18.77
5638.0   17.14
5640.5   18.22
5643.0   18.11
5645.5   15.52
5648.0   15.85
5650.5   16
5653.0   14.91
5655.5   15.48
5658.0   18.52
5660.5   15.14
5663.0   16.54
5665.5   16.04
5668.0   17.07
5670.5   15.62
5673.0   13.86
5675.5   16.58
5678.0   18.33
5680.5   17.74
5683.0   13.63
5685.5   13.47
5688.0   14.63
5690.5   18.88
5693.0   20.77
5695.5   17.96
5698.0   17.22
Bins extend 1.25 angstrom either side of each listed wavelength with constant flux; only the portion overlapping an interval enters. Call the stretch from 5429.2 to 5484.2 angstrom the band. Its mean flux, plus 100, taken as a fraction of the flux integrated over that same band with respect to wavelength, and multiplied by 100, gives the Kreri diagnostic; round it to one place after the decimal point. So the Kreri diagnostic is 13.4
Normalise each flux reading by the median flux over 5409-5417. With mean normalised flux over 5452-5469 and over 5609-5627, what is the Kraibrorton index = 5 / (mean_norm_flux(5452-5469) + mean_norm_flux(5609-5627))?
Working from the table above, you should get 2.16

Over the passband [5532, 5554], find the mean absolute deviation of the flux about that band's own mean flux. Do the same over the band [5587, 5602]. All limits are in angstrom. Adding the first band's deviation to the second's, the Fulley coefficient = 1.9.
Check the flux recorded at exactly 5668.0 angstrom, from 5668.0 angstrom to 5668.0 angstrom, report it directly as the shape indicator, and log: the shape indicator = 17.07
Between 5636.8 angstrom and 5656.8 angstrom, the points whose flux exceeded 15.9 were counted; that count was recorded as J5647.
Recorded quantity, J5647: 4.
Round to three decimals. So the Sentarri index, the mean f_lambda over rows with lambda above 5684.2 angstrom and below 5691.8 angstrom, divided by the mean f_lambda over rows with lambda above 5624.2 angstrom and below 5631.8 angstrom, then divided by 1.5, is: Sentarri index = 0.664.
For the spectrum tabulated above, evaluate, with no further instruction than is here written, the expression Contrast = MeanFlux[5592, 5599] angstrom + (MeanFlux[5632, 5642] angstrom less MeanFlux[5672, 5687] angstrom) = 18.7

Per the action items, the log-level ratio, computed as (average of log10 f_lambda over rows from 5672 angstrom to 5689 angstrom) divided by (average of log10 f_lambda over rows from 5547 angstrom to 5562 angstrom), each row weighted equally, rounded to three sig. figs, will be 1.04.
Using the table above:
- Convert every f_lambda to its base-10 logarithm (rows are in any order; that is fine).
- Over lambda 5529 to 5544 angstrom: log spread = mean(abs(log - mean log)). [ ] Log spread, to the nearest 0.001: 0.027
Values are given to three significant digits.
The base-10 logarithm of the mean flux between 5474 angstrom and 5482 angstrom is 1.19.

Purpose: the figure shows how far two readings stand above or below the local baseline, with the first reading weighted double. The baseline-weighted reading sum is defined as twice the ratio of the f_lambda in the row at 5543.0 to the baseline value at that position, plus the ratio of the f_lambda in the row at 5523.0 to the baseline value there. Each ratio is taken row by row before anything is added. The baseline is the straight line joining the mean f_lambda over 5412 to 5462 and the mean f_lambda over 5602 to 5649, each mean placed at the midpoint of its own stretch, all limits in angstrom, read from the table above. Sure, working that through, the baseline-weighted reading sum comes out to 2.6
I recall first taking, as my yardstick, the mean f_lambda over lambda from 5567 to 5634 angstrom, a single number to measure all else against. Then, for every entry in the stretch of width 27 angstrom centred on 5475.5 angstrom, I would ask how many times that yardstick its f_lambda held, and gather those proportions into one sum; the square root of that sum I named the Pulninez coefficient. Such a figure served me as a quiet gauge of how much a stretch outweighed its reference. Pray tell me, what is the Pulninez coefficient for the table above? 3.17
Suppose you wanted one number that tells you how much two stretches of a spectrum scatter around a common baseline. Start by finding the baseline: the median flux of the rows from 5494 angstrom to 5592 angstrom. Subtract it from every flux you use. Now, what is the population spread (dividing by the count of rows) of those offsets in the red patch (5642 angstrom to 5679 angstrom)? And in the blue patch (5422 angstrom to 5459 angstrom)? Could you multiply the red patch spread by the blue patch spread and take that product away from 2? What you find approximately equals 0.69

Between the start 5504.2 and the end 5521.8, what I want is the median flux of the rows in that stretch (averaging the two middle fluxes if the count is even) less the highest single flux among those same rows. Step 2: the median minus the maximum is -1.0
